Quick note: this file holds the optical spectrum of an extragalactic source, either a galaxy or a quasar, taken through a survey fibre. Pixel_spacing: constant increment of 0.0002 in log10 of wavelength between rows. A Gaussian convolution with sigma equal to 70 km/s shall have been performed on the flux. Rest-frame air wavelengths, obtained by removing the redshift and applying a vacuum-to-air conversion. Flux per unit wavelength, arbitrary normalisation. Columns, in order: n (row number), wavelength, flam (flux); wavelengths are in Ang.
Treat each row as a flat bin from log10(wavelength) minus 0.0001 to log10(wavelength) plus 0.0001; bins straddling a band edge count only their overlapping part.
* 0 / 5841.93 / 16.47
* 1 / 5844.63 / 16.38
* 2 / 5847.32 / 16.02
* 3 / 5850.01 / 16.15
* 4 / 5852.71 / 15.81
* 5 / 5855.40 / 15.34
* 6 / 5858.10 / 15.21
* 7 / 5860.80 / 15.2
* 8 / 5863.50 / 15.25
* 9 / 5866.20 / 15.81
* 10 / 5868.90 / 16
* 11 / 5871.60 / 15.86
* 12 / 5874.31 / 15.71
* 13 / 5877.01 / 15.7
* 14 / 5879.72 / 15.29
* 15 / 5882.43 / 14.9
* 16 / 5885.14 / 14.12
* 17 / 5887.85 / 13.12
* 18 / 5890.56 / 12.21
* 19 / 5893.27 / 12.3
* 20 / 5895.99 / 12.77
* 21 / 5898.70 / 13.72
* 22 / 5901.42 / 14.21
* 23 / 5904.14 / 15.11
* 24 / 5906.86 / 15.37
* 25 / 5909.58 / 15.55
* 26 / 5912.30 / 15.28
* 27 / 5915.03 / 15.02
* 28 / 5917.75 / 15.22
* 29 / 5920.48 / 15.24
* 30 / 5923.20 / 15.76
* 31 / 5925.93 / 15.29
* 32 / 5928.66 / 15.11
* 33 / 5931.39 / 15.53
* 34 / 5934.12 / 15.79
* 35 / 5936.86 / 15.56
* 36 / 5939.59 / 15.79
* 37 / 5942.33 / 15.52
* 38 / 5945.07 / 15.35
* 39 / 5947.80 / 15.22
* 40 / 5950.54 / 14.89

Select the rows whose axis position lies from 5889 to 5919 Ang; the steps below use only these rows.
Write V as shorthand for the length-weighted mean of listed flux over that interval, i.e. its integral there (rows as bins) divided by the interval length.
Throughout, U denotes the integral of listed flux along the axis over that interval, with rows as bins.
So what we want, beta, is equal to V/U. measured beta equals 0.0333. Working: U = 427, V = 14.2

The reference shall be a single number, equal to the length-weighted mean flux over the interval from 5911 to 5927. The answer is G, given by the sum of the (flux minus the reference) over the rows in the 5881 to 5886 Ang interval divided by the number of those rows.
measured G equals -0.8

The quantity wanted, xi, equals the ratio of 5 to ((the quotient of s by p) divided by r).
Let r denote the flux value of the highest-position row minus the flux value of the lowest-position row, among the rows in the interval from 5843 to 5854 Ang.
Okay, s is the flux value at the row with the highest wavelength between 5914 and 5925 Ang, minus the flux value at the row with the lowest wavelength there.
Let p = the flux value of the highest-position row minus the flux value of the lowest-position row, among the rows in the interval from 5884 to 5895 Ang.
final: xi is 7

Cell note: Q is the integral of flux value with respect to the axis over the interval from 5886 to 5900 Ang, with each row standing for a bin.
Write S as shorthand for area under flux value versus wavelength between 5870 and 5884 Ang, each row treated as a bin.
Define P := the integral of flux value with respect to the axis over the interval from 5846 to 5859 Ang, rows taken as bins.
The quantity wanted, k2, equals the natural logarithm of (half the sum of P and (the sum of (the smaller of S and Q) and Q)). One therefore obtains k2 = 5.643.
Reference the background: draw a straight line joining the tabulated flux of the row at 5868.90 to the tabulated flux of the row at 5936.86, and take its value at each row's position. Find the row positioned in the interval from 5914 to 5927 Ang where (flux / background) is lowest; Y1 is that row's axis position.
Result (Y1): 5915.03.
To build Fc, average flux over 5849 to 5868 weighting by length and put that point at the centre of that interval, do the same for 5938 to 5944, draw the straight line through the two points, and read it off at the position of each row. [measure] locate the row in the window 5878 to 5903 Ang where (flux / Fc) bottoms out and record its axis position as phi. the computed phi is 5890.56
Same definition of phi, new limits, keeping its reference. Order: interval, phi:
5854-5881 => 5860.80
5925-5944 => 5928.66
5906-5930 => 5915.03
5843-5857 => 5855.40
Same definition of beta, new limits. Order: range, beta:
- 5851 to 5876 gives 0.0400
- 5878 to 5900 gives 0.0455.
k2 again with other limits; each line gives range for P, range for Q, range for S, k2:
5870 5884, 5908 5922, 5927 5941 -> 5.775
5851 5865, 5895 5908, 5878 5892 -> 5.680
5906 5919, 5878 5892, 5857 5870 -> 5.687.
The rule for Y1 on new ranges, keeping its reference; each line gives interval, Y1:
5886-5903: 5890.56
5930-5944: 5931.39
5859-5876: 5860.80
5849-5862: 5858.10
